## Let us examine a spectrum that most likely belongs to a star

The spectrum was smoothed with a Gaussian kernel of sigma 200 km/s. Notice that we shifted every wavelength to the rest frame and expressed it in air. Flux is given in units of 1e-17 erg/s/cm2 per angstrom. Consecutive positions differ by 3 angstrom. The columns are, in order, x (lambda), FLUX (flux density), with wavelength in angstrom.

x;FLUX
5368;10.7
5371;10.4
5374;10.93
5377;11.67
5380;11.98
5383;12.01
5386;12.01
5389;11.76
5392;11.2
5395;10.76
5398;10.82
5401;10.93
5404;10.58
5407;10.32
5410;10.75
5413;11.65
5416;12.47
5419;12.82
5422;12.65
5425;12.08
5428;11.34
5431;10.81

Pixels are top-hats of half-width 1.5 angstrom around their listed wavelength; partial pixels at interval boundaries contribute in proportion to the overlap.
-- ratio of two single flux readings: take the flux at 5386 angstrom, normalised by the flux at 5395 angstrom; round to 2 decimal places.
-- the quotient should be 1.12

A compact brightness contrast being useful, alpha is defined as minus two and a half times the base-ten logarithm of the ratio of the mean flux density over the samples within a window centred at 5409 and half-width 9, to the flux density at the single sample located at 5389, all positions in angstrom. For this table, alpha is 0.06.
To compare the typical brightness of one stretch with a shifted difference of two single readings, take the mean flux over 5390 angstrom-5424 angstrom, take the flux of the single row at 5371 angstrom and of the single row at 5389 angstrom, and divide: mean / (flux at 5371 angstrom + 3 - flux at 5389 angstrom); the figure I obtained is 7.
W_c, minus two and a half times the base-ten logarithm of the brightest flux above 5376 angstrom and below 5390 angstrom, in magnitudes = -2.70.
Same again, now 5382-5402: -2.70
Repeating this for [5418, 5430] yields -2.77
